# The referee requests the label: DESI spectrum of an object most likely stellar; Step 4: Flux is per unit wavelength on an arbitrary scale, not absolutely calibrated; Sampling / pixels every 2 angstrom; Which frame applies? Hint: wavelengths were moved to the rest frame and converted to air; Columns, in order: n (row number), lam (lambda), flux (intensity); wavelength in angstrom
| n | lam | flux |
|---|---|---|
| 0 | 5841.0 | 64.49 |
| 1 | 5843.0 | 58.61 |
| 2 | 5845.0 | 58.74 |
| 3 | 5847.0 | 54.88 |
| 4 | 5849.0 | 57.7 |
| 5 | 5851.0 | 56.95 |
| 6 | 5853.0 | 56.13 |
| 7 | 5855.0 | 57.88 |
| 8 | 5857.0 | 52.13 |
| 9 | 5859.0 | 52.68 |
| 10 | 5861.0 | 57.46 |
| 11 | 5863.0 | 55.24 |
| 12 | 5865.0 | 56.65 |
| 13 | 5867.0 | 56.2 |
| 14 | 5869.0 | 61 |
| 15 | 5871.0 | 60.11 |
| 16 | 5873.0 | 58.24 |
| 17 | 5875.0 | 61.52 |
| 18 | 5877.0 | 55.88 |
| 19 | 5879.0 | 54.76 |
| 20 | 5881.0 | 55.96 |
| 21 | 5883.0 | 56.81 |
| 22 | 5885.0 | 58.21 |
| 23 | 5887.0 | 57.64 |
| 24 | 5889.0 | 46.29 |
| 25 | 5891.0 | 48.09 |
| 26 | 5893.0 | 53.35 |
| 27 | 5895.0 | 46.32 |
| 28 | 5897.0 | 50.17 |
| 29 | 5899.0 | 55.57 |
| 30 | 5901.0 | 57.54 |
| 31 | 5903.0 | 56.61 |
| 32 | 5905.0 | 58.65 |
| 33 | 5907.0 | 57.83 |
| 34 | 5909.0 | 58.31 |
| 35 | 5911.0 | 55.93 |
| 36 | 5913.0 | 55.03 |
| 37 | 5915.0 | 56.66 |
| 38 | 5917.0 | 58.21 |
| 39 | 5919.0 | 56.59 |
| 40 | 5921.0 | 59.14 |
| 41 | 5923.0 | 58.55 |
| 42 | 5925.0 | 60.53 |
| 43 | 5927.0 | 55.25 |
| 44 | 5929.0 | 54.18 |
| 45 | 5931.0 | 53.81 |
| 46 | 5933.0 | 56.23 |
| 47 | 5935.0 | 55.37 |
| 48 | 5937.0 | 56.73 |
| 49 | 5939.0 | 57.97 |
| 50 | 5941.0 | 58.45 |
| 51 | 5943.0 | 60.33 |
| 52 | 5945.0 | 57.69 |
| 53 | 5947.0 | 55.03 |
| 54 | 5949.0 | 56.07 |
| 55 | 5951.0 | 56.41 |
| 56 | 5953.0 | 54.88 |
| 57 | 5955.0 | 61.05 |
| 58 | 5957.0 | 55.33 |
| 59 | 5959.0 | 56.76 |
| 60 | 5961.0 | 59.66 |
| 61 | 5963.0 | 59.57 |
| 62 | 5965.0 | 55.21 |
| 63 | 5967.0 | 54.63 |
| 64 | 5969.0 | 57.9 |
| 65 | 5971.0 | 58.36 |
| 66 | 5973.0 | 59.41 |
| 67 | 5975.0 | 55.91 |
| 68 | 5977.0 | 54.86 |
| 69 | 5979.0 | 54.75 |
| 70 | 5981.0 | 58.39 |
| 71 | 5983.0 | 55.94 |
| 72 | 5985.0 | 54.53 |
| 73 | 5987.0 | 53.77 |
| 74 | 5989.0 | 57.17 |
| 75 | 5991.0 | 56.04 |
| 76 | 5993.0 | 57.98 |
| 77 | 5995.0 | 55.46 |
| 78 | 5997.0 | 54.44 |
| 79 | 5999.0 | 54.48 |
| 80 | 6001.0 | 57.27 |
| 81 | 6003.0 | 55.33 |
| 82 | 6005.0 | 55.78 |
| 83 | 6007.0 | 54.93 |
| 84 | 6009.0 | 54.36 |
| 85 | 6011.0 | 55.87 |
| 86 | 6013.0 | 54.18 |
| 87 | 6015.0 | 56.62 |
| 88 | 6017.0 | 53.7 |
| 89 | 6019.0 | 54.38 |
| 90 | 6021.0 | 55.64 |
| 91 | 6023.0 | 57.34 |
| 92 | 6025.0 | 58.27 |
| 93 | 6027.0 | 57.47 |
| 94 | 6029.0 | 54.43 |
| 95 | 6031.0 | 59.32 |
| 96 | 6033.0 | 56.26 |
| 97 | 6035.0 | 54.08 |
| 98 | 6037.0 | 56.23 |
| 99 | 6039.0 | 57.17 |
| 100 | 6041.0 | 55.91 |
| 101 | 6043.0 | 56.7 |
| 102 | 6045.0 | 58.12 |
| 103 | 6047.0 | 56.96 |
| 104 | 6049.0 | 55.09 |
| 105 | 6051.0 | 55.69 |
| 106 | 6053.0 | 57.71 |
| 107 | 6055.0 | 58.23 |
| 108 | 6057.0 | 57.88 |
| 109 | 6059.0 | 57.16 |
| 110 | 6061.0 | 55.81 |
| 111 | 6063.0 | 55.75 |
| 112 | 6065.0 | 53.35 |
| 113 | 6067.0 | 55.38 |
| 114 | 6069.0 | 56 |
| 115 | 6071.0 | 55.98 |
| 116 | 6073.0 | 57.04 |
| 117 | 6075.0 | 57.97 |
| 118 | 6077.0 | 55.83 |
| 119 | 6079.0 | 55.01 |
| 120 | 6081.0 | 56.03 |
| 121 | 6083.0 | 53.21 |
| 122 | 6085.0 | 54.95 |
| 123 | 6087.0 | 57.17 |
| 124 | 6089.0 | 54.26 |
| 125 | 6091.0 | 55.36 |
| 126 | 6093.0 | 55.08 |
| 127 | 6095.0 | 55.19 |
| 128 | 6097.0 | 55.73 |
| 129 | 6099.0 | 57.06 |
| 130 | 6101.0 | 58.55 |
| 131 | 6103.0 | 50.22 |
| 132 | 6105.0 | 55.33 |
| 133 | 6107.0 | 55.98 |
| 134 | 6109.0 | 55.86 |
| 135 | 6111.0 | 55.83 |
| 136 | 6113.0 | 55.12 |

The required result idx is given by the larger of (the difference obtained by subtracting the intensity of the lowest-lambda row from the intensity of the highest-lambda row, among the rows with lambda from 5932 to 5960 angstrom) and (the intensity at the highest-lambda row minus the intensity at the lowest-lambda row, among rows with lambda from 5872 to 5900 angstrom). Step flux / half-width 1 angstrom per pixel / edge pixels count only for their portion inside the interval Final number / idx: 1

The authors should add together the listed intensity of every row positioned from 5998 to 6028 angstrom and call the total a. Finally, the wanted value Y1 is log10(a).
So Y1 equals 2.922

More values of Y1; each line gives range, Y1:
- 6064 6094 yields 2.920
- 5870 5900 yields 2.913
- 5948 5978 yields 2.932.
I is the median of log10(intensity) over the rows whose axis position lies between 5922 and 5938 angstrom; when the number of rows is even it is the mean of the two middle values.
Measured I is 1.75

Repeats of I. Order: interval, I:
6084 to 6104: 1.74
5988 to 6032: 1.75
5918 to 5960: 1.75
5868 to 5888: 1.76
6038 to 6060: 1.76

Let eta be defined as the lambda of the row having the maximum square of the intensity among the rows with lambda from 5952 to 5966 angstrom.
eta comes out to 5955.0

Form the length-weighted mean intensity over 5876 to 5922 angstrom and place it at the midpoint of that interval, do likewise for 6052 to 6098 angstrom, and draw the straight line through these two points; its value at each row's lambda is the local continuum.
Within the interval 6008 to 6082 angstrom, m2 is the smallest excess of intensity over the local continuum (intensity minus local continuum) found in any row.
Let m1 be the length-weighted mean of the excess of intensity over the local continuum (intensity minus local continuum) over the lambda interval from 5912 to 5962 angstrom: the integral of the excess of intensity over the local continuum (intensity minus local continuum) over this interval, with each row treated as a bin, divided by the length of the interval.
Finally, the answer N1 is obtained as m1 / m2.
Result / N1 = -0.67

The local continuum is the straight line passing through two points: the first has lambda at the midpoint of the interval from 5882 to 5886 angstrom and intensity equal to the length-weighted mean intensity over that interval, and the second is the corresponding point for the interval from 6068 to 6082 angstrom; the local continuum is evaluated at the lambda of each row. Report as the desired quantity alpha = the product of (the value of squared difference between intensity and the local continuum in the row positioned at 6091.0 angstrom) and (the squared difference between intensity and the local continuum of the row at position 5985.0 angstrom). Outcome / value 3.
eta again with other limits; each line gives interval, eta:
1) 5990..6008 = 5993.0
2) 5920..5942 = 5925.0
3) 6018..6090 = 6031.0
